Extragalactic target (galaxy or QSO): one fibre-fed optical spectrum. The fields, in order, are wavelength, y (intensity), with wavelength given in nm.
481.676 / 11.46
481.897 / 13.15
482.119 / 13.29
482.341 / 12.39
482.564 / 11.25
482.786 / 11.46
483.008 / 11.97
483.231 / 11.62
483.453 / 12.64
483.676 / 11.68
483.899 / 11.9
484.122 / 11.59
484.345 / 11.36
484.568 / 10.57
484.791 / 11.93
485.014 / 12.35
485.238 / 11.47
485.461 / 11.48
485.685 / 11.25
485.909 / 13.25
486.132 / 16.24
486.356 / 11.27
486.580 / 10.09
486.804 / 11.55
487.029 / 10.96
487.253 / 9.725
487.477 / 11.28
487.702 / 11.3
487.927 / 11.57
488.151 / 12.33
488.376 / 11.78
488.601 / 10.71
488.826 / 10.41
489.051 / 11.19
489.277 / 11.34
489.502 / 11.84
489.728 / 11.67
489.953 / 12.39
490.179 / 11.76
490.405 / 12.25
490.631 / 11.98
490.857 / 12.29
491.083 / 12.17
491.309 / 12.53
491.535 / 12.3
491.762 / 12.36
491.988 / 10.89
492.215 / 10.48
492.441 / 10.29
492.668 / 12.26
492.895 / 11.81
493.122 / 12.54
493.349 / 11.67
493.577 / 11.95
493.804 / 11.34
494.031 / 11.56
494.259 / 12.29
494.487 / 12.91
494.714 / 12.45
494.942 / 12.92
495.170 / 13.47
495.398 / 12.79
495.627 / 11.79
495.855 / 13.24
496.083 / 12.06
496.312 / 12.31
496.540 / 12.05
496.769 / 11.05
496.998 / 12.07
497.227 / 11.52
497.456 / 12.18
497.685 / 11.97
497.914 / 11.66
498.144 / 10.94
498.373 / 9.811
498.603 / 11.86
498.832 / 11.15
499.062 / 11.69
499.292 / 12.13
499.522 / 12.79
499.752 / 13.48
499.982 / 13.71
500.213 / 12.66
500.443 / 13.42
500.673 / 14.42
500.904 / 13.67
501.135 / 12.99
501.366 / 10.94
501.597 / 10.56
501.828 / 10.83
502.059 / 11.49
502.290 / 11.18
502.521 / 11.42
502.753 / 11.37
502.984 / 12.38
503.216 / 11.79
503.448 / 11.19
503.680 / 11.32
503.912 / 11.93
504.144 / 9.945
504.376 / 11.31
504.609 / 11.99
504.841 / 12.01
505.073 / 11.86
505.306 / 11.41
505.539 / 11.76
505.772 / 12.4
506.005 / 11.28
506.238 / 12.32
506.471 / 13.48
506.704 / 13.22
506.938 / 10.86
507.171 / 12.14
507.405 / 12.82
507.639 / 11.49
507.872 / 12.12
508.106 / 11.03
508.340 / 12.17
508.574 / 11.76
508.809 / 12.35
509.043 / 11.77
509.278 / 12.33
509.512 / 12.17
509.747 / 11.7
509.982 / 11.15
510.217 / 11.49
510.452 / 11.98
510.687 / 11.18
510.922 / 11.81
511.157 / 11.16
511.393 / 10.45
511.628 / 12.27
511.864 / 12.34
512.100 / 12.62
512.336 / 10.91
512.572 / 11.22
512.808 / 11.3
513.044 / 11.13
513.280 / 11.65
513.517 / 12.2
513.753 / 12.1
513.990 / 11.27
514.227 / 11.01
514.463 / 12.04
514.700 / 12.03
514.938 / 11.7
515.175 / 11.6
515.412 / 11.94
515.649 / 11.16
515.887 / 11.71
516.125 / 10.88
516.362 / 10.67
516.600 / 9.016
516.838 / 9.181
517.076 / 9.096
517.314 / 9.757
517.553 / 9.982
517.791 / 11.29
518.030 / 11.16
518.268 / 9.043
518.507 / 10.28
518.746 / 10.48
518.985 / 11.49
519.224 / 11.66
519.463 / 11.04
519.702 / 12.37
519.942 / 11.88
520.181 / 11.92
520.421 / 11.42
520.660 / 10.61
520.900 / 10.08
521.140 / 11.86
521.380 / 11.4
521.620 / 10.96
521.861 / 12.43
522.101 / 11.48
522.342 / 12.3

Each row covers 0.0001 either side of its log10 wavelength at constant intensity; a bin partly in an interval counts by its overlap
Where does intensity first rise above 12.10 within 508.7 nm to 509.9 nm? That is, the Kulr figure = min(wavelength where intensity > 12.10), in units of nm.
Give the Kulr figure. 508.809 nm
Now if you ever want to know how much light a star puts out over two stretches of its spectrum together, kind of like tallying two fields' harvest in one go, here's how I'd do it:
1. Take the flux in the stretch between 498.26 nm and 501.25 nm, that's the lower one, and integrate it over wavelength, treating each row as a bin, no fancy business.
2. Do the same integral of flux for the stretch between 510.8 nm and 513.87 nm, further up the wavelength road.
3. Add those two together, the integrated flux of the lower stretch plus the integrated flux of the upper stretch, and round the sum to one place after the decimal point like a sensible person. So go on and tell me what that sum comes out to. 73.4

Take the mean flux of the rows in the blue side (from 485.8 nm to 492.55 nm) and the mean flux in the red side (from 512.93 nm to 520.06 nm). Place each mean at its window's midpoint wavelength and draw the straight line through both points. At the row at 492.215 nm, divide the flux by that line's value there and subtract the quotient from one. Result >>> 0.10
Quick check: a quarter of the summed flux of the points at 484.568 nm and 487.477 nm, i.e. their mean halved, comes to 5.46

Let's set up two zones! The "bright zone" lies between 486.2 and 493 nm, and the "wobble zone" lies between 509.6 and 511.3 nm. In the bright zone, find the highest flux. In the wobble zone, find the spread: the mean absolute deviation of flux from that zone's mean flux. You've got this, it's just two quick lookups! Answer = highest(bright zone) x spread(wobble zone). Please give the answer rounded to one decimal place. 3.6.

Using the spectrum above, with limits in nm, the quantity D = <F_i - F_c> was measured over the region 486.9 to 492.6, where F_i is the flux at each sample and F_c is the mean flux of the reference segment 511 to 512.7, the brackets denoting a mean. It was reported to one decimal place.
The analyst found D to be -0.1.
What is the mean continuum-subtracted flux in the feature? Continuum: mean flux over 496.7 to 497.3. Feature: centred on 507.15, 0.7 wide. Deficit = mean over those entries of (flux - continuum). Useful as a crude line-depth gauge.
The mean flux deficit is 0.4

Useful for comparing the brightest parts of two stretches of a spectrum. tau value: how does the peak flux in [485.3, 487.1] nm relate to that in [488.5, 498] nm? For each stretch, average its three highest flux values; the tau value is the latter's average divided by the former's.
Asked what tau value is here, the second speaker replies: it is 0.97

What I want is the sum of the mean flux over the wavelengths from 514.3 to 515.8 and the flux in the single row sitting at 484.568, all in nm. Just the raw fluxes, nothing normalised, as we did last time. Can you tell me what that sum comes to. 22.3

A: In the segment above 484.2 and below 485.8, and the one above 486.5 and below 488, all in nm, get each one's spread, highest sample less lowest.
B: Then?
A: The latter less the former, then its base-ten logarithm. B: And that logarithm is -1.2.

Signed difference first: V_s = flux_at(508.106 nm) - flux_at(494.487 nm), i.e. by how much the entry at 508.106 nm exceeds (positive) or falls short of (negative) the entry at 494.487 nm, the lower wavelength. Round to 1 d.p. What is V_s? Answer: -1.9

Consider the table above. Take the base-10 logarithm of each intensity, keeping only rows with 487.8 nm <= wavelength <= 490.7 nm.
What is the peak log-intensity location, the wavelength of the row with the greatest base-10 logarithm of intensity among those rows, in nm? 489.953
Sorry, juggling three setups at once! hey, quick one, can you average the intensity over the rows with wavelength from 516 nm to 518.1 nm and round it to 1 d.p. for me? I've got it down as 10.1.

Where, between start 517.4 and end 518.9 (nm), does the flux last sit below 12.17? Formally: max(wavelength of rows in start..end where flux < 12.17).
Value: 518.746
